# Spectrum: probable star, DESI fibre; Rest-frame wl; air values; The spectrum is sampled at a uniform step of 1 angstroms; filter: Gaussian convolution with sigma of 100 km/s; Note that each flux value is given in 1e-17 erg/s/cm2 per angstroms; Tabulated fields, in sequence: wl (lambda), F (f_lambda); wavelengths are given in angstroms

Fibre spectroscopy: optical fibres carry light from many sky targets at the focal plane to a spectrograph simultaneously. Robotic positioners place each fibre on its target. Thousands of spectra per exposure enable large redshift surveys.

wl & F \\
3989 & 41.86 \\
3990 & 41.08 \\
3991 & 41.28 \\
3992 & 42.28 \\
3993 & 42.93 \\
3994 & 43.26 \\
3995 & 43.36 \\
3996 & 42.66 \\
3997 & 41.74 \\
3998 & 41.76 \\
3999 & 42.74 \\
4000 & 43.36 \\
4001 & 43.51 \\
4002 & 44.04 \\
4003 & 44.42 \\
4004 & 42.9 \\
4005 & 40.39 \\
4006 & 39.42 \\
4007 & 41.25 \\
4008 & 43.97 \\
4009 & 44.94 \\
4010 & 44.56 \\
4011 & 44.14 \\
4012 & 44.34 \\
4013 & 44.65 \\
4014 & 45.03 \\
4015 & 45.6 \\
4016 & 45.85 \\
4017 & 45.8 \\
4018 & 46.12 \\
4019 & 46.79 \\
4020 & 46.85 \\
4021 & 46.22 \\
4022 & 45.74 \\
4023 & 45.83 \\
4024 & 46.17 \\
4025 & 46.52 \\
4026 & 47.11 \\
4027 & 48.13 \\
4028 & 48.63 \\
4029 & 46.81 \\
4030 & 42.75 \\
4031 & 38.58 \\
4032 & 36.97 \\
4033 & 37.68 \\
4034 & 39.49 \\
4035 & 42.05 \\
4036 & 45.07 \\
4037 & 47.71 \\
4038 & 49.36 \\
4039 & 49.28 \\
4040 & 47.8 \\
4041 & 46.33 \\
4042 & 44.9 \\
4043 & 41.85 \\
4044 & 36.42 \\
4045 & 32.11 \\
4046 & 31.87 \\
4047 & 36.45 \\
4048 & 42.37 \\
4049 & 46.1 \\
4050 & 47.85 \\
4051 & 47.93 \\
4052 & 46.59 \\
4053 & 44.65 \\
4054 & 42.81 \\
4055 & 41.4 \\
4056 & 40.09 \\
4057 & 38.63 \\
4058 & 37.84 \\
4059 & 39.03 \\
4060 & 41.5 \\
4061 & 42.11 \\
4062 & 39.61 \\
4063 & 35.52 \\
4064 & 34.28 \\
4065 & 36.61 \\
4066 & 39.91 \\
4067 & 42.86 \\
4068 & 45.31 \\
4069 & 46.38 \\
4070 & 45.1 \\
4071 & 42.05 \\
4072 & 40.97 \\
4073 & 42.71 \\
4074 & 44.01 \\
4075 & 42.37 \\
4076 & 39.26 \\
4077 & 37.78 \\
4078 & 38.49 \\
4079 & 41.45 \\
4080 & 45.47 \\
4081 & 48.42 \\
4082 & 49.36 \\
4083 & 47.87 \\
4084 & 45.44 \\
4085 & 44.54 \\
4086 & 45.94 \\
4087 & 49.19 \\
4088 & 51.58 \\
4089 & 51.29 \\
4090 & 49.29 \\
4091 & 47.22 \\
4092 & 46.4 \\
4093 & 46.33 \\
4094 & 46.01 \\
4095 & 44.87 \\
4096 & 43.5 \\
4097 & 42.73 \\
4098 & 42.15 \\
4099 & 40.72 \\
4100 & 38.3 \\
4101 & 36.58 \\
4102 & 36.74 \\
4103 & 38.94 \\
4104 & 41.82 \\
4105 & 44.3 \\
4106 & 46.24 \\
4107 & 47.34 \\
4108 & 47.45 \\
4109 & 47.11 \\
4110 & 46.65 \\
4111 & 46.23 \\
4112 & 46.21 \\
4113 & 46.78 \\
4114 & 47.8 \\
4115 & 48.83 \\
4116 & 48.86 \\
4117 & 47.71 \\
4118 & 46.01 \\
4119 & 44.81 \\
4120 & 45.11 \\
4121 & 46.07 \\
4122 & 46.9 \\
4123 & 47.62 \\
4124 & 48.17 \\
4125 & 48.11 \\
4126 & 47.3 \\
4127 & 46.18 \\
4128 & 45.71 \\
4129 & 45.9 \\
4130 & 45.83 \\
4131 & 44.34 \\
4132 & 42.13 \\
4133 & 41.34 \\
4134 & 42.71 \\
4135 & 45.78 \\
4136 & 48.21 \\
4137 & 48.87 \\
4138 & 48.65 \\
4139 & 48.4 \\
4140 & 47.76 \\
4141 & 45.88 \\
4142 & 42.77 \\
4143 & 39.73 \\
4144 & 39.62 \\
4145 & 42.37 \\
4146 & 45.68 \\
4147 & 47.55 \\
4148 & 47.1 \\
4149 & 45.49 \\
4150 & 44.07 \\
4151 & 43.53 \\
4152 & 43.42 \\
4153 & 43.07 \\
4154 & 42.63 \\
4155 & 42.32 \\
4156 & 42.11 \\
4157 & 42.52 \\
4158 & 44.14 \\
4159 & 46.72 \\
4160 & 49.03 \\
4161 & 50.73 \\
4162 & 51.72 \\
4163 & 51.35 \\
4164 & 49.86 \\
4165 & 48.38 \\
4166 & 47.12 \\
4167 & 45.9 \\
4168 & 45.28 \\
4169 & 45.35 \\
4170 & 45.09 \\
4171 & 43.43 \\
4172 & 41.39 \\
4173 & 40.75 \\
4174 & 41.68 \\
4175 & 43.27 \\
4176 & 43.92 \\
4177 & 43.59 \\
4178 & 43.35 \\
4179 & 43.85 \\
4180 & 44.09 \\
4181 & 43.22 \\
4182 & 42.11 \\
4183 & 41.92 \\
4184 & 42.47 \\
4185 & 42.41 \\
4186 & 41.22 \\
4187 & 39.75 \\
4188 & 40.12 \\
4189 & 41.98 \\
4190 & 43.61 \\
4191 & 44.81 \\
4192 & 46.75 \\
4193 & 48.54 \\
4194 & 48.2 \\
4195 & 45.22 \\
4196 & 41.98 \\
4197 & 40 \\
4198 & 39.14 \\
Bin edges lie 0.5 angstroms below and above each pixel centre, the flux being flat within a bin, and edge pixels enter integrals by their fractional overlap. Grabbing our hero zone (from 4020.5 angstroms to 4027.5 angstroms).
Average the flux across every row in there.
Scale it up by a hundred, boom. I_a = 4653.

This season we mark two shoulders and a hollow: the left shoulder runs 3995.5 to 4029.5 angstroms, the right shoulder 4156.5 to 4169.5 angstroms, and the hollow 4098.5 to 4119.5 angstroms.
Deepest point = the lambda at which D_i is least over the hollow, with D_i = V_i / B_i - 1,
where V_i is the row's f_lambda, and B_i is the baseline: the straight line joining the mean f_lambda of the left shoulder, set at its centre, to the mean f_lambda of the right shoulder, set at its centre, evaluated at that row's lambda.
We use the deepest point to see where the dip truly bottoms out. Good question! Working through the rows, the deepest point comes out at 4101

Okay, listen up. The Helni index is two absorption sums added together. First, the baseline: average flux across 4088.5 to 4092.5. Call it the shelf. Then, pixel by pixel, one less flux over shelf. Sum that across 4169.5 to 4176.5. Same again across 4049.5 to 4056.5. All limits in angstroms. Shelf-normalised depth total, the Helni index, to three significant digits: 1.42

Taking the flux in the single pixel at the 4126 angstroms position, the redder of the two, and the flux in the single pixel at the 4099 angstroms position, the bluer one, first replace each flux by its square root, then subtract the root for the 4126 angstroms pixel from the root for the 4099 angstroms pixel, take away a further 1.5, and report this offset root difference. -2.00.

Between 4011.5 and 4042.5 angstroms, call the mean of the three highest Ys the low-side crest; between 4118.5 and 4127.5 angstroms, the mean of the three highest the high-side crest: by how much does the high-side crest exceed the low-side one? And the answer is -1.1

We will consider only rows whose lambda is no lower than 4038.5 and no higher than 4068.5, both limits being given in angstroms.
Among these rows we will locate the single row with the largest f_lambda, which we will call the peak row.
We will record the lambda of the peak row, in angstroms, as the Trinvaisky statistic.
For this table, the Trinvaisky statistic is 4039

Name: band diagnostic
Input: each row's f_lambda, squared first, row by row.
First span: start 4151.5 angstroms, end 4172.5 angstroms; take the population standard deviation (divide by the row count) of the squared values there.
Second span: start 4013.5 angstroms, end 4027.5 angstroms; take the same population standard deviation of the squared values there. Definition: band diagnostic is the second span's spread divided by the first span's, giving 0.2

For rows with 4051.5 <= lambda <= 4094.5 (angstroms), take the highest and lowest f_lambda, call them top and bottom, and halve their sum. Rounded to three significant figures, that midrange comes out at 42.9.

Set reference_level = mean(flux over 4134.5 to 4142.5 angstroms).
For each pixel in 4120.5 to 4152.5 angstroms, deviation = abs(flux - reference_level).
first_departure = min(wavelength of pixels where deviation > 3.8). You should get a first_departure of 4132 angstroms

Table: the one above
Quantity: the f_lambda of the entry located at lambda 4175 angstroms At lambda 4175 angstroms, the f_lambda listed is 43.27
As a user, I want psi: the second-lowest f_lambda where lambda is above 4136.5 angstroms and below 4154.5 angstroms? 39.73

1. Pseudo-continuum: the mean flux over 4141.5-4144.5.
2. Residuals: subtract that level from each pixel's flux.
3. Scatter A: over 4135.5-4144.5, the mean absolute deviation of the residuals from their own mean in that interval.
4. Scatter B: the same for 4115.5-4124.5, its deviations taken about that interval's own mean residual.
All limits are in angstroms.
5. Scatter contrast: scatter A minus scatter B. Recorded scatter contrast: 2.1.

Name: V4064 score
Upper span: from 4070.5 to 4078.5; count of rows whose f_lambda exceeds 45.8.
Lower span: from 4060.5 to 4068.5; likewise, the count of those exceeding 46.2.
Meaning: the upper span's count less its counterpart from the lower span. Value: 0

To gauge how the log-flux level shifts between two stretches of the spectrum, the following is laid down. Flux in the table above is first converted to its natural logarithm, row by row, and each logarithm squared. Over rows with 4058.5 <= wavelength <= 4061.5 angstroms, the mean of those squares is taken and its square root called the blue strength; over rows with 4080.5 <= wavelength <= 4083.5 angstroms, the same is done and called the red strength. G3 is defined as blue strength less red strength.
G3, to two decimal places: -0.17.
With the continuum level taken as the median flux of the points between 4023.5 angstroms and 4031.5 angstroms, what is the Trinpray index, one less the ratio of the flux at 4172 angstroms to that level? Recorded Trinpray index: 0.11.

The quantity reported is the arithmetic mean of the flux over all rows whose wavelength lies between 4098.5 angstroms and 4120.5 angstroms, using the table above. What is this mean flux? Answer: 44.6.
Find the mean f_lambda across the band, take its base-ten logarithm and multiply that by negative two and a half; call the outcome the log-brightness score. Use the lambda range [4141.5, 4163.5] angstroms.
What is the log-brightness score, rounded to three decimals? -4.130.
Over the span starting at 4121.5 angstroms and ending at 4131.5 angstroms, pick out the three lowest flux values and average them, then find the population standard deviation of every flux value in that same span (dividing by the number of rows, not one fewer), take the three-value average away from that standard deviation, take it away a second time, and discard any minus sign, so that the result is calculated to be 89.4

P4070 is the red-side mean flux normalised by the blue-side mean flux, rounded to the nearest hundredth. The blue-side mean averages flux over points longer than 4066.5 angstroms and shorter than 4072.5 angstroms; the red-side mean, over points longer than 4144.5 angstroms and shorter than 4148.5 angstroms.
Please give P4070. 1.04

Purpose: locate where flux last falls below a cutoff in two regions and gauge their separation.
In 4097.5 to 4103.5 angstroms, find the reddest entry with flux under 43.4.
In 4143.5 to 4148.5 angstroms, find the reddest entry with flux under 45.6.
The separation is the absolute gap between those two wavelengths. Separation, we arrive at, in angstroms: 42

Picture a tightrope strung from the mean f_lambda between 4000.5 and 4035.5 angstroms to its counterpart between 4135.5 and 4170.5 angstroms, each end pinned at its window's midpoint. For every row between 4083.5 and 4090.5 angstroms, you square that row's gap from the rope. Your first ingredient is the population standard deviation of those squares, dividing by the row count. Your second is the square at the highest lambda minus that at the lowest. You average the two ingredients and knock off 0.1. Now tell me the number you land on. 18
